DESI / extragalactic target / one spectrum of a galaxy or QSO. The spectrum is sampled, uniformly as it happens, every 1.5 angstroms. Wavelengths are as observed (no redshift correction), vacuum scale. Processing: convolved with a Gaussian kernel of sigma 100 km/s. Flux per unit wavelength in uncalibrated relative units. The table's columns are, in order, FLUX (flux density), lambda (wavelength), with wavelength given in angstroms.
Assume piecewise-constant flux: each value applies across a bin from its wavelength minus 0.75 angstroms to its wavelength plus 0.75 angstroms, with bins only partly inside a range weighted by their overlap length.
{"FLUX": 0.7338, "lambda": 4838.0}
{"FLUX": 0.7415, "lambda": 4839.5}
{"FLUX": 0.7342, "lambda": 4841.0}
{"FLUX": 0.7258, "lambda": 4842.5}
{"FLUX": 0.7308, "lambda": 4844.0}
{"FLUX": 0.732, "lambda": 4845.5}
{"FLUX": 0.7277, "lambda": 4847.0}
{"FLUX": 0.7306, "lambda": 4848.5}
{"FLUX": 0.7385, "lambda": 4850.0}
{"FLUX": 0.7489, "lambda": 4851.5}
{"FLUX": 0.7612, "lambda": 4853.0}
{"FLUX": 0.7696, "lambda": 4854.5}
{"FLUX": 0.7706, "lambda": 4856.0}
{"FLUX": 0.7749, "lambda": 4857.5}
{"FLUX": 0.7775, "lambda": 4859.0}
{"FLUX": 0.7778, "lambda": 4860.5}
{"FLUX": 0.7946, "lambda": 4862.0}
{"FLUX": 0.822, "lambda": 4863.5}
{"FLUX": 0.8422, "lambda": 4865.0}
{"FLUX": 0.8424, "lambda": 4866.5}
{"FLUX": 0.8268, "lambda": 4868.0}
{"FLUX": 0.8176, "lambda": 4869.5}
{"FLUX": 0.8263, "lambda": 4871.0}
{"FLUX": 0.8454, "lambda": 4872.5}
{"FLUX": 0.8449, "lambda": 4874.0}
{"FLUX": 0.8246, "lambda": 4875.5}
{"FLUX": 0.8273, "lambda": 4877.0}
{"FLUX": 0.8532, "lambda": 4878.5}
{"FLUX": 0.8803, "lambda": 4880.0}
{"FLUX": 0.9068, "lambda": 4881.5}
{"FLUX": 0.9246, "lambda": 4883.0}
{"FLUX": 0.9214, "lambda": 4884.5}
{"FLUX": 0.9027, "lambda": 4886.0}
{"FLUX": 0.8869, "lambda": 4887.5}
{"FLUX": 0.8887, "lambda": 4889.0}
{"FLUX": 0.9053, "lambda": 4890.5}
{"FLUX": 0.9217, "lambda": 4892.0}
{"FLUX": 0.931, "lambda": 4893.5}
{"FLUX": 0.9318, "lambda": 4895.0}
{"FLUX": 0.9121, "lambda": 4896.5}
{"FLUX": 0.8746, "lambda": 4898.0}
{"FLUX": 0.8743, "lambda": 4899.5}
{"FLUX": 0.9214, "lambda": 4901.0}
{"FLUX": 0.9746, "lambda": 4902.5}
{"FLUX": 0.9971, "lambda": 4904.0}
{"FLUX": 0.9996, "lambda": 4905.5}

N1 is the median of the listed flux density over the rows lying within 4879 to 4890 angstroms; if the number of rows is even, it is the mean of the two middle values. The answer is 0.90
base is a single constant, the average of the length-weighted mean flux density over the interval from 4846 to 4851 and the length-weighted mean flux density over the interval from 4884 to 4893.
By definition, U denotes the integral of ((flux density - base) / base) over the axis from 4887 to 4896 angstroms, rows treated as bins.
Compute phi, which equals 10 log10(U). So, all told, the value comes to 0.1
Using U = 1.02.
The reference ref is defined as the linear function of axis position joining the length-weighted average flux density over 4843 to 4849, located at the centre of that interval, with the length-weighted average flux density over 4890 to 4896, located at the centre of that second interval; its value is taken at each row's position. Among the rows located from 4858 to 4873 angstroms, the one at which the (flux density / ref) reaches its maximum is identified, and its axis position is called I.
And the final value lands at 4865.0 angstroms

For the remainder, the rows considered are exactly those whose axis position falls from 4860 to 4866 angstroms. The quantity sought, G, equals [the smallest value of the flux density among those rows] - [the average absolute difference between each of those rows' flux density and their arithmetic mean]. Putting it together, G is 0.75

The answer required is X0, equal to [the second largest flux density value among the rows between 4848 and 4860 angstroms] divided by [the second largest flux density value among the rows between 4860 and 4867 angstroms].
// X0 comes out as 0.92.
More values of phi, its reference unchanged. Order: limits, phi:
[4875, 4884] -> -2.3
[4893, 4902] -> -0.1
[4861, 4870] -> -13.3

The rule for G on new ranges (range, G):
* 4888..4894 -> 0.87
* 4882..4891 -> 0.87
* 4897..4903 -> 0.84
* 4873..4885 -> 0.79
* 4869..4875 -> 0.81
